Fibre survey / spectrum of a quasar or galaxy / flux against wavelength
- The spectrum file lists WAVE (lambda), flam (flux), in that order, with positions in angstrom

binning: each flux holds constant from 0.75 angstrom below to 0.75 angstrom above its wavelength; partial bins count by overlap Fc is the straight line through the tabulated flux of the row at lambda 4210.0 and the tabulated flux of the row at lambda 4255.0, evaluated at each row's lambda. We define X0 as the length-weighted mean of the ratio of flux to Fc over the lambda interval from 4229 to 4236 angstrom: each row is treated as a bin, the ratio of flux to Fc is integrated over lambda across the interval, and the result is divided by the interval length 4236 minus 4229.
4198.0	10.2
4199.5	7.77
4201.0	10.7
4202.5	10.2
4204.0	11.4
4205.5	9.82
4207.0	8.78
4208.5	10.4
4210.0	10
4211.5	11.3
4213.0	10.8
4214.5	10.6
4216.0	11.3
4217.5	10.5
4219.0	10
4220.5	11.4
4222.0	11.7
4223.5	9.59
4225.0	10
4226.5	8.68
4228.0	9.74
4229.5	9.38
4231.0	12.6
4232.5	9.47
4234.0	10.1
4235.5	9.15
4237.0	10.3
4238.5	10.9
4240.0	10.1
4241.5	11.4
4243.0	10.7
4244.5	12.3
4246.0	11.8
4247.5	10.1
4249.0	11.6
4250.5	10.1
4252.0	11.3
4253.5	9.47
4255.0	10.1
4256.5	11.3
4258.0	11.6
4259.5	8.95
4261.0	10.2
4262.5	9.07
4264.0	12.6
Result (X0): 1.02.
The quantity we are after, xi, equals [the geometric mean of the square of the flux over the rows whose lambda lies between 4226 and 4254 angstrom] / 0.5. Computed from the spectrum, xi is 218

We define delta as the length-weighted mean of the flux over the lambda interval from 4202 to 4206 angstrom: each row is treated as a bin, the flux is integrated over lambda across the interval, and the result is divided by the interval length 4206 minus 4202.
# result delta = 10.5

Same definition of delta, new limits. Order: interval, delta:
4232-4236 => 9.6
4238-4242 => 10.8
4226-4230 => 9.3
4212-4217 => 10.9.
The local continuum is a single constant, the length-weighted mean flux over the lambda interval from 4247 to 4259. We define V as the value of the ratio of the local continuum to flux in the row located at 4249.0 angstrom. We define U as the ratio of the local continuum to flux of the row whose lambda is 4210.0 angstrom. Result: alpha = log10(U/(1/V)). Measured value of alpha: -0.008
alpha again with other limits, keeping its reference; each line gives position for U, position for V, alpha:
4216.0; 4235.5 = 0.042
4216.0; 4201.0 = -0.026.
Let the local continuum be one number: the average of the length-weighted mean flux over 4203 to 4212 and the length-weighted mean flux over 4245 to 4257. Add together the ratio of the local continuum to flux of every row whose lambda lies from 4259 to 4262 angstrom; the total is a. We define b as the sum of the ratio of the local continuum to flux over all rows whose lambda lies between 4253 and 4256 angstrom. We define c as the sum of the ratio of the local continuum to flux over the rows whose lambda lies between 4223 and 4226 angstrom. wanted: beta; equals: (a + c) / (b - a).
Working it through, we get -80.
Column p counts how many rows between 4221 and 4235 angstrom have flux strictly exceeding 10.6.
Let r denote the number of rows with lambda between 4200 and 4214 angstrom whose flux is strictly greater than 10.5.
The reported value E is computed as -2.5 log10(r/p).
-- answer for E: -0.8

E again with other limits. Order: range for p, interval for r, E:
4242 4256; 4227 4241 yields 1.0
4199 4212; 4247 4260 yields -0.3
